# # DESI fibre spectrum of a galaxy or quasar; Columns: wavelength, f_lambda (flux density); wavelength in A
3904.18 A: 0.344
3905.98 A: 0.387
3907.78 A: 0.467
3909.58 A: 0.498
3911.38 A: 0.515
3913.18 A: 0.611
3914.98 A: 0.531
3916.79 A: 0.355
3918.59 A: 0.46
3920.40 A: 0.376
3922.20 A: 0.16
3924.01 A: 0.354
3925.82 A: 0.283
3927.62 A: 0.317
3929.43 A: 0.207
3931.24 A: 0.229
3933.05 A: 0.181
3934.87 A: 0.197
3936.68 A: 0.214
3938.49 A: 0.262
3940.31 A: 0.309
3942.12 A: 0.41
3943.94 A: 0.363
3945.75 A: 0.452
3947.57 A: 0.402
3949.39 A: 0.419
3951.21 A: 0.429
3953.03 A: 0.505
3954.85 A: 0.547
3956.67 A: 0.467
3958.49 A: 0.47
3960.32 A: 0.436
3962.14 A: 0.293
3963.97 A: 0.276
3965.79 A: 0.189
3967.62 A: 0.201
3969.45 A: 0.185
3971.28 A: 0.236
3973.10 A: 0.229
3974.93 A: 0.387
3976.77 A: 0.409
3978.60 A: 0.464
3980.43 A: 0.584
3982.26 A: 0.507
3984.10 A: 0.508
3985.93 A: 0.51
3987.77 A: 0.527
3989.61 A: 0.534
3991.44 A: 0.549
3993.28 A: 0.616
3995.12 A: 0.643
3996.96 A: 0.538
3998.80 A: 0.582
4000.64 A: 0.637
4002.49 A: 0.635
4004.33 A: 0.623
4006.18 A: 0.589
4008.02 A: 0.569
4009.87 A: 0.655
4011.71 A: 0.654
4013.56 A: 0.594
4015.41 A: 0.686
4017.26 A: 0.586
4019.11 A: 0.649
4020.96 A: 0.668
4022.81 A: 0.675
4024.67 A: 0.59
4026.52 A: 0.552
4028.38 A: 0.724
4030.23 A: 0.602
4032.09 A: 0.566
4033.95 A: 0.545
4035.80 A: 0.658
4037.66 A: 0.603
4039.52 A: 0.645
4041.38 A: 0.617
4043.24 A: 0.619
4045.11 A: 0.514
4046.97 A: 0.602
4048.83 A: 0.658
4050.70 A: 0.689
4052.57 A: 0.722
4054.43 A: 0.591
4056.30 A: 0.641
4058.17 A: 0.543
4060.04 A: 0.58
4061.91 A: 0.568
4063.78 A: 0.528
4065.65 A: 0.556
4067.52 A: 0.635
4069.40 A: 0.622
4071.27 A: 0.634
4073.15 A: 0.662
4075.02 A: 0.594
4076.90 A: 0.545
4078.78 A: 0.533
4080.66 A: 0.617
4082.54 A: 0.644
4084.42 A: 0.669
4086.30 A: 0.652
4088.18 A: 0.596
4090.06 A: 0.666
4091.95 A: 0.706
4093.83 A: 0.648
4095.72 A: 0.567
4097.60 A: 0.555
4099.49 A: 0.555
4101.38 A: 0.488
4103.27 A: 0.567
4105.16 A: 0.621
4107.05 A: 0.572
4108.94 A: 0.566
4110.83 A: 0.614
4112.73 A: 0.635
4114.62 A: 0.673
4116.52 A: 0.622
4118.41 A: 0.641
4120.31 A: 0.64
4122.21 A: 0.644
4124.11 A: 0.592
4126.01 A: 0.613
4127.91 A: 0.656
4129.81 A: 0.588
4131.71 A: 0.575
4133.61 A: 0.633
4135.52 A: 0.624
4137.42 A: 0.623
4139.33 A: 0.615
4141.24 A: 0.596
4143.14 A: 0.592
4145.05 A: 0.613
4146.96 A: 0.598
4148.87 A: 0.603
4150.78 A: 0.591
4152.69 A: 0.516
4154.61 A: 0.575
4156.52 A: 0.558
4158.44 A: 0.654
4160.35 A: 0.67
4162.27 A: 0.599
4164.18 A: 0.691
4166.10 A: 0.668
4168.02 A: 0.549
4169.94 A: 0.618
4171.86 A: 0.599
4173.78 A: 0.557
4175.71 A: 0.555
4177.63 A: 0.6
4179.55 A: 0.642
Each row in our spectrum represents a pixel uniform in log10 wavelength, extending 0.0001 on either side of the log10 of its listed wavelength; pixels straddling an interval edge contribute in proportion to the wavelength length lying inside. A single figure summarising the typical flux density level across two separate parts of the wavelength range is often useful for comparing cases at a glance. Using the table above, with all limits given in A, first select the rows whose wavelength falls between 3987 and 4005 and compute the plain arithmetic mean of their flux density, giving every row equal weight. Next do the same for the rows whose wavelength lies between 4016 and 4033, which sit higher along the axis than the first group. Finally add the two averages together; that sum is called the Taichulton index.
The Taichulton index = 1.21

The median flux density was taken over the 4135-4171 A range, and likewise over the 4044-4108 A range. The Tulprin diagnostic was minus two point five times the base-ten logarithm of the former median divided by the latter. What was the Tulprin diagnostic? -0.007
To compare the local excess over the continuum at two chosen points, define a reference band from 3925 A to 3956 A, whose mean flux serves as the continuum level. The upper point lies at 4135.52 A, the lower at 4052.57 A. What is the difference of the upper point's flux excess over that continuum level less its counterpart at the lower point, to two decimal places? -0.10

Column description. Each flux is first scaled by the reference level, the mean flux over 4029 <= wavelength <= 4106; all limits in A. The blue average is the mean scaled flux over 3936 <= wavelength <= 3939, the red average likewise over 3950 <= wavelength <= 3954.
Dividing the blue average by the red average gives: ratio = 0.51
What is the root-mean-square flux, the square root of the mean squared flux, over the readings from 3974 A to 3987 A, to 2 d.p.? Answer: 0.49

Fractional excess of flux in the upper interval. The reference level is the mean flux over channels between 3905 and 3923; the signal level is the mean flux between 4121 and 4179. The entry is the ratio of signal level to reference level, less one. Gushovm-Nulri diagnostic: 0.39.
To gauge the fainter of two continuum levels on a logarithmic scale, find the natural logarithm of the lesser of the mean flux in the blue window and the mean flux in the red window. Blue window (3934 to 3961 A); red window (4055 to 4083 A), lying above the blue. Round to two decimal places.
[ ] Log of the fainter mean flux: -0.94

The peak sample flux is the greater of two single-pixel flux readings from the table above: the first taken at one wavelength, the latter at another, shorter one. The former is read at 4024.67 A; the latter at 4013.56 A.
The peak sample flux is 0.59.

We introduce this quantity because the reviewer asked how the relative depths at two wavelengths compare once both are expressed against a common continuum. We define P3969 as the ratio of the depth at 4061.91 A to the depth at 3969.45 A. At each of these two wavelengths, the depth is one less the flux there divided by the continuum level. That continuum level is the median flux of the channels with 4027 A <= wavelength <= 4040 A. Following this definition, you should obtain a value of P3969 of 0.08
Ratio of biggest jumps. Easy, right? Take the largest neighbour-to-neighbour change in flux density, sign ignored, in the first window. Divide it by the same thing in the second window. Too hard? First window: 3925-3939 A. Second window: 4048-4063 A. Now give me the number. 0.8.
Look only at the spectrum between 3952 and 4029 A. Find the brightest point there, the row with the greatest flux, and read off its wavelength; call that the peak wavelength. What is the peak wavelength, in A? 4028.38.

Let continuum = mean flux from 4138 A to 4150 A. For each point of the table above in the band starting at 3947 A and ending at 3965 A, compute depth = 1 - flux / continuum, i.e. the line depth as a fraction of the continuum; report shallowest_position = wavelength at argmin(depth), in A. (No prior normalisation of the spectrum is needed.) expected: 3954.85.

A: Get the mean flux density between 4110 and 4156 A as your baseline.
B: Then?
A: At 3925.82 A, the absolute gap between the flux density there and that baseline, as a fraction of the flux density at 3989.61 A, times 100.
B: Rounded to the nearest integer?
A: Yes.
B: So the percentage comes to 61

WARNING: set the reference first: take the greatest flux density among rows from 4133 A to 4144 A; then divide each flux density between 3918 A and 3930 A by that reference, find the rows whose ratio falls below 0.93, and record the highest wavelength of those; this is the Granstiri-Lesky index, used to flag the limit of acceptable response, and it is 3929.43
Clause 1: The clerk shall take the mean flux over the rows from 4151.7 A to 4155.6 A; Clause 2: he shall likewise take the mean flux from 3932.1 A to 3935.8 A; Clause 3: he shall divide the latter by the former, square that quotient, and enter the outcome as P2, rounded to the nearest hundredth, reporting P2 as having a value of 0.12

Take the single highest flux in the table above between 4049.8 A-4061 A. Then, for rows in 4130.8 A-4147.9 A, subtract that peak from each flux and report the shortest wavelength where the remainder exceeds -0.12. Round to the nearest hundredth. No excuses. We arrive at 4133.61 A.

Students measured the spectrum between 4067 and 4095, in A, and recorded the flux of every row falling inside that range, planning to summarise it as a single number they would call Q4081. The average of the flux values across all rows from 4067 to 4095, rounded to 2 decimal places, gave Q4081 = 0.63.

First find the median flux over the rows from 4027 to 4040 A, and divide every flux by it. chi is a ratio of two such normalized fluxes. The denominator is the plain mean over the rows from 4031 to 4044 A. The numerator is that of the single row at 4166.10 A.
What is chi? 1.10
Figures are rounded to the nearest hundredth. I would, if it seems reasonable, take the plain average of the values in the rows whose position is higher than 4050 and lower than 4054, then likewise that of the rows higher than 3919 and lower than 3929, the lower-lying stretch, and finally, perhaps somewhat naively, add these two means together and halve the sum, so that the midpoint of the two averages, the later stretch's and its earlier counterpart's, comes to 0.50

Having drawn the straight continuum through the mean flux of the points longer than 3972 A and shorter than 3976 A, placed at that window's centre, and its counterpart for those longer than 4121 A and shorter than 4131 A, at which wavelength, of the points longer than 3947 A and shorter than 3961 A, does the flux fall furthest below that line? 3947.57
